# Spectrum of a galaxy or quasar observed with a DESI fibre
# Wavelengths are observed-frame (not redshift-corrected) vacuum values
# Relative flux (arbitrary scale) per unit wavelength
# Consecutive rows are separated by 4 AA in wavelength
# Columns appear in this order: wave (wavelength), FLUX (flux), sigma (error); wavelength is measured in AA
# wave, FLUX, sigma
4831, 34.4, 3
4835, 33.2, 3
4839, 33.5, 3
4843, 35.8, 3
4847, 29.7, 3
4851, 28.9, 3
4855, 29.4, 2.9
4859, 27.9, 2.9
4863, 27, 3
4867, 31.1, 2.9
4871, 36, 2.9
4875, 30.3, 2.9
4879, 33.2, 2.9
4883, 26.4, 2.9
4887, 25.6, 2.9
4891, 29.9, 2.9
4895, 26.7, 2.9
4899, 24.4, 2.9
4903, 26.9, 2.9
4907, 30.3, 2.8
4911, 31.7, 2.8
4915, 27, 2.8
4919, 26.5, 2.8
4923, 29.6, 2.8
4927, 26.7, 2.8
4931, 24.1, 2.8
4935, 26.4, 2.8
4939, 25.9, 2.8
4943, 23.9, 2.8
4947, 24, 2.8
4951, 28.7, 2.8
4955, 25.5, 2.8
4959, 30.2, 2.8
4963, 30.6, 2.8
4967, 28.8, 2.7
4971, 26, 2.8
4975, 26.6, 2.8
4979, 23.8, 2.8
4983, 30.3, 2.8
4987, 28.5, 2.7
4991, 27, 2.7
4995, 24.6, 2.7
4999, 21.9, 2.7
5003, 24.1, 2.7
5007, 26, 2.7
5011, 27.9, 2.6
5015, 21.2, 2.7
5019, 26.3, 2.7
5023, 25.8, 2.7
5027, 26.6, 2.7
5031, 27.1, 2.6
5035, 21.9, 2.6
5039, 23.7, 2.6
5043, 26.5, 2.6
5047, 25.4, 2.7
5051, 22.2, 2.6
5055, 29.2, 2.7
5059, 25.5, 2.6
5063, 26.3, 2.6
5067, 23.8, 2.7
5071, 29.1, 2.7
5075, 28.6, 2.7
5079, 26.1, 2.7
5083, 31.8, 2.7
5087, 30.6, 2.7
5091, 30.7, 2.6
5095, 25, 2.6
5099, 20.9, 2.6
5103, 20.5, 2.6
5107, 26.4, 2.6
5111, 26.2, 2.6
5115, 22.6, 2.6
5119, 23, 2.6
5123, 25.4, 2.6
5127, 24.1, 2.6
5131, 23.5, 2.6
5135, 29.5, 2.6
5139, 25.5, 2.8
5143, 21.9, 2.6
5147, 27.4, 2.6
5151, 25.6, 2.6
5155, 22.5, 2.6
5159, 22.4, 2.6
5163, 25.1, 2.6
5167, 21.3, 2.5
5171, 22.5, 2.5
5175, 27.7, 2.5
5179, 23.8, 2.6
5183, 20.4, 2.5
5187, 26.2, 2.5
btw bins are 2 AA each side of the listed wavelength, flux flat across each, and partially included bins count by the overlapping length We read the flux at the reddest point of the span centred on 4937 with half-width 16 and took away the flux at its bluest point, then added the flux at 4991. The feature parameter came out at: 26.1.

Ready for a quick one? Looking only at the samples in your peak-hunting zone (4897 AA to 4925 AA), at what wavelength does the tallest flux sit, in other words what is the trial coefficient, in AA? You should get 4911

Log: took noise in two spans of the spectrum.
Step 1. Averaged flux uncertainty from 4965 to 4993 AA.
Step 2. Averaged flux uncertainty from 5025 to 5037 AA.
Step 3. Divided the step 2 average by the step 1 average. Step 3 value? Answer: 0.96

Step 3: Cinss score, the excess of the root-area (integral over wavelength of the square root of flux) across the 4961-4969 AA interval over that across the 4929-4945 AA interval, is -37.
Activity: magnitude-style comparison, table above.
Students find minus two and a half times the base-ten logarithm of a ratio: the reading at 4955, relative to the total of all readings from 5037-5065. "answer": 2.11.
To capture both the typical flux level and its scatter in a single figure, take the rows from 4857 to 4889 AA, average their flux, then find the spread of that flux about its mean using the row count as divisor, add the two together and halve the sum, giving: 16.5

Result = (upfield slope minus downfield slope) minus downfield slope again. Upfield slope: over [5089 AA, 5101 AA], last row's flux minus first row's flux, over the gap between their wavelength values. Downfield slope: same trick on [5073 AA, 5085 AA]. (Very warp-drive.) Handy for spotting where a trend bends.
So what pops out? -2.0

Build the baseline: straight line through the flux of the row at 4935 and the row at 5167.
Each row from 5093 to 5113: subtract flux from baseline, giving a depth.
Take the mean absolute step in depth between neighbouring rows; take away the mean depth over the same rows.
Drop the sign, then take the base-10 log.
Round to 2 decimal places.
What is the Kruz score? 0.57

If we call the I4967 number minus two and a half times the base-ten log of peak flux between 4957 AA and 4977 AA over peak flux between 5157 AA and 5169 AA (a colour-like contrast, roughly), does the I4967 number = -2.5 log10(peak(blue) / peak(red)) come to -0.22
